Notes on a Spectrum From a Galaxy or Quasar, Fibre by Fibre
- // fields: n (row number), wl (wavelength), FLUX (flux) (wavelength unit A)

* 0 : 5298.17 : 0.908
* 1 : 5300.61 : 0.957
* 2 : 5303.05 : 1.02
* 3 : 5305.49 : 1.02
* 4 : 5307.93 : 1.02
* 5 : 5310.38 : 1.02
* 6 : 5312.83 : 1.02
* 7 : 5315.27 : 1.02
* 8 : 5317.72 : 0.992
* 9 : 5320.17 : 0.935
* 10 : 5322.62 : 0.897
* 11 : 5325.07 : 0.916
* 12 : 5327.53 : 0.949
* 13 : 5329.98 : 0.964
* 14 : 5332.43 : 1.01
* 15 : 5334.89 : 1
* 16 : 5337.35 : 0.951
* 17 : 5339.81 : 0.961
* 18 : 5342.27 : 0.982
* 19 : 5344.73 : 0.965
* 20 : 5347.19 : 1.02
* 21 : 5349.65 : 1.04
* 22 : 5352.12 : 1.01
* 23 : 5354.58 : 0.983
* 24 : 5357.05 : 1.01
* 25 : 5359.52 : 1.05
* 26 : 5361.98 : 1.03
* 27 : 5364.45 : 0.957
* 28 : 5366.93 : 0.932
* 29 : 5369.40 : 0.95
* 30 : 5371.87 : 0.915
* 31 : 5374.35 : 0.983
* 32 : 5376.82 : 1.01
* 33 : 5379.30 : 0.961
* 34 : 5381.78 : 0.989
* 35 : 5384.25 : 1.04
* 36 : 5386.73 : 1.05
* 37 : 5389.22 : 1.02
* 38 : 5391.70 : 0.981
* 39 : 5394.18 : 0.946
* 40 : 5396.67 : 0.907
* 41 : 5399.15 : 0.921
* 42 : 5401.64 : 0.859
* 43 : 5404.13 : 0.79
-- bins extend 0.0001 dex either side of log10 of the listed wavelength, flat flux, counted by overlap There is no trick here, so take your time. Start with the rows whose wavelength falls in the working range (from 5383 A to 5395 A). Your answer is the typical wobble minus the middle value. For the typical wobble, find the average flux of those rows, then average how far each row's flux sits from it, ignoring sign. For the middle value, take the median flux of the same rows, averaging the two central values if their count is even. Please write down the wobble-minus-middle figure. -0.98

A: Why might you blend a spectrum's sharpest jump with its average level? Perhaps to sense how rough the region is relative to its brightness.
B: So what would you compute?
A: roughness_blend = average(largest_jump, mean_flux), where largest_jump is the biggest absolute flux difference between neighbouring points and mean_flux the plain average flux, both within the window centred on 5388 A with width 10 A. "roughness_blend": 0.531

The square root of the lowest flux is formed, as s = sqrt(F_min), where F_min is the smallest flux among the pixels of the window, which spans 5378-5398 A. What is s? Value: 0.95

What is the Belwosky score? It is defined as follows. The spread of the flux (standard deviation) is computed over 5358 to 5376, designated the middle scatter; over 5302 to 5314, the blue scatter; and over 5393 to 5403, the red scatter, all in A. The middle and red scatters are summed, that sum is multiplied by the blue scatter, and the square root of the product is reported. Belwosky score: 0.000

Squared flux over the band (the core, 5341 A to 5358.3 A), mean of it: 1.00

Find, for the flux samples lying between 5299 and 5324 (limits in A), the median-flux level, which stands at 1.02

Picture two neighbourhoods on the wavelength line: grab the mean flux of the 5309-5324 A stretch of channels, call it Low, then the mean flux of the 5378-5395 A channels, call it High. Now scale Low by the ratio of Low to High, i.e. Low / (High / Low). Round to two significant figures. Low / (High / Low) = 0.96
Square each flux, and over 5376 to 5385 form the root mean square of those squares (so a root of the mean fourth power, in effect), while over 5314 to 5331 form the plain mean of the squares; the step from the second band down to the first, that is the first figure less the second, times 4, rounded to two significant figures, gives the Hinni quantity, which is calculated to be 0.37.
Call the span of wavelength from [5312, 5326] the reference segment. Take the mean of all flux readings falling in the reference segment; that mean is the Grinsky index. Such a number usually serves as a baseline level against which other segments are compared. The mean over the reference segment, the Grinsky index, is 0.96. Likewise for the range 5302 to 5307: 1.02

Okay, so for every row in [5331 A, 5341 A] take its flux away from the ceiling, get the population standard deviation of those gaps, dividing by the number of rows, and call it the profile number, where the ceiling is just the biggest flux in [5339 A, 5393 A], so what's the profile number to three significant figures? 0.0250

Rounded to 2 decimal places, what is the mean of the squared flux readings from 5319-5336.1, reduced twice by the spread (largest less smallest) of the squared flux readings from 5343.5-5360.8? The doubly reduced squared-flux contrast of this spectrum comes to 0.57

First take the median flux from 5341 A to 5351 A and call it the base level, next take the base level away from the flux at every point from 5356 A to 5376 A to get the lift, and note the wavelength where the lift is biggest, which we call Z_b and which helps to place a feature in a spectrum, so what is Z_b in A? 5359.52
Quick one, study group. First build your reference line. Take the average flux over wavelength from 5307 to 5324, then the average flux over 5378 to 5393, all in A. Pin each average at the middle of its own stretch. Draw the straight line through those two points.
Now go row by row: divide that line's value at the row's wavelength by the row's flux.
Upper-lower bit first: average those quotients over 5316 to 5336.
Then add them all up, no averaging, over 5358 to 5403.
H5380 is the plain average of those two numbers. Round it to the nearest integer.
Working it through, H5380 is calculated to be 10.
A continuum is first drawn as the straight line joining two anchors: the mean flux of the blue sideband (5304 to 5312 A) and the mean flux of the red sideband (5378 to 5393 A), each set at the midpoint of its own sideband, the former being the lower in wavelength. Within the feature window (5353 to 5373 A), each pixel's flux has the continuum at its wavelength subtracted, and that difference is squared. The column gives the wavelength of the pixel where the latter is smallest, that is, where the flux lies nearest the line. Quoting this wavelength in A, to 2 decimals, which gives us 5357.05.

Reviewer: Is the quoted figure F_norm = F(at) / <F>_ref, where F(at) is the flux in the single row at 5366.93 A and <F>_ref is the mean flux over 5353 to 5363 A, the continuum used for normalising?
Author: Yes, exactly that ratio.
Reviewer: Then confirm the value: 0.92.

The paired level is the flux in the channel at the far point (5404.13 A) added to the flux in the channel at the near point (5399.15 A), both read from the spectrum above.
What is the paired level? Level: 1.71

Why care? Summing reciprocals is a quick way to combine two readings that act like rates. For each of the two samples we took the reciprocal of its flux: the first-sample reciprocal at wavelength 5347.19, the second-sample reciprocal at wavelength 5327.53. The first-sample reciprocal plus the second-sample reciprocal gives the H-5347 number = 2.03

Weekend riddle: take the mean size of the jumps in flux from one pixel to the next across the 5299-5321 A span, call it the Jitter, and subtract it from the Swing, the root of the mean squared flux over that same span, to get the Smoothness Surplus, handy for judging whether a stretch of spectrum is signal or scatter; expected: 0.98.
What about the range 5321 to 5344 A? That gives 0.93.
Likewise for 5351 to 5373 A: 0.95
